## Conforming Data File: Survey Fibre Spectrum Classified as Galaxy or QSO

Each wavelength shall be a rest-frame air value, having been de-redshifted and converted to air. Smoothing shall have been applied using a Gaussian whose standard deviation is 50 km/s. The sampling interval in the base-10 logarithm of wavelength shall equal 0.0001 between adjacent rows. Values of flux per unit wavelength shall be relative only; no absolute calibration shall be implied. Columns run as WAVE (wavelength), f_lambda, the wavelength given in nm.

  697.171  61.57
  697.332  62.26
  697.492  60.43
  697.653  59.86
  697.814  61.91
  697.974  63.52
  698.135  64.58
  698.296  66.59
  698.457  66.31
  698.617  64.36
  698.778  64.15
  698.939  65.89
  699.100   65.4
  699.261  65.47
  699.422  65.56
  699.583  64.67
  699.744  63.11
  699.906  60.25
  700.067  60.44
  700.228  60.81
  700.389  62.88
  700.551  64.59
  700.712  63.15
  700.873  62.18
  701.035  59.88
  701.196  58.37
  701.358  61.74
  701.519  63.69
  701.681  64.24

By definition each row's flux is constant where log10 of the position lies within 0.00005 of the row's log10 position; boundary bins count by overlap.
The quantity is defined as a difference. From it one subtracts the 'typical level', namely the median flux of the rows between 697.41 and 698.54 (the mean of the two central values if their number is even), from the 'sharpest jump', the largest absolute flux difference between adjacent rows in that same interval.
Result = -61.5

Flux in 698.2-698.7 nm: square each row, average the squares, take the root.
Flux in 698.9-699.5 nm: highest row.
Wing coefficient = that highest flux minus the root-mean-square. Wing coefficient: 0.13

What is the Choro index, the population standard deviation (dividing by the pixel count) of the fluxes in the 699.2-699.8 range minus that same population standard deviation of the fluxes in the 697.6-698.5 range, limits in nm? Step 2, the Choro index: -1.4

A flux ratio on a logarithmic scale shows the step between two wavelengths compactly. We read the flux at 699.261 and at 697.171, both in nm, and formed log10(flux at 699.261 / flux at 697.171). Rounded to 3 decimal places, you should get 0.027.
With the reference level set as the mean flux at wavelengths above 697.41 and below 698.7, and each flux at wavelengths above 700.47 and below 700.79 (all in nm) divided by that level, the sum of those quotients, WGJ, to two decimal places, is 2.01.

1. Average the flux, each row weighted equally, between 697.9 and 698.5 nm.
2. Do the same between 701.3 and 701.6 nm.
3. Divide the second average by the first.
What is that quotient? 0.96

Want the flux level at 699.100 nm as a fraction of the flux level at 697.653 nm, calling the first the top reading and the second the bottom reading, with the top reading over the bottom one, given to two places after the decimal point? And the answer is 1.09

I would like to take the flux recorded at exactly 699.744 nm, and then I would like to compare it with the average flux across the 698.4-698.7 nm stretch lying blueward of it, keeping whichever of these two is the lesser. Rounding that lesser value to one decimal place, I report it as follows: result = 63.1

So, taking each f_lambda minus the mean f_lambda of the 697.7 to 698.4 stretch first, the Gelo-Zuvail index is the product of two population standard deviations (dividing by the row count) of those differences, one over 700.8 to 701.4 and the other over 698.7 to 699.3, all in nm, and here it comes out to 1.0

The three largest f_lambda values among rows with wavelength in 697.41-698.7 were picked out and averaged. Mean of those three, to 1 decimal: 65.8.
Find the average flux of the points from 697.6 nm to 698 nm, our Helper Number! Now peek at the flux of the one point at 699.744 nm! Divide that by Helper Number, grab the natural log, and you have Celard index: 0.022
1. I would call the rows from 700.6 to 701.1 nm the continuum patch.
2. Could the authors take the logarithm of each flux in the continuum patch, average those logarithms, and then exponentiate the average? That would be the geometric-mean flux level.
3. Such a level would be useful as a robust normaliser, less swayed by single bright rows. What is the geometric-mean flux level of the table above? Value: 61.7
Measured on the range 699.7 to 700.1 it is 61.3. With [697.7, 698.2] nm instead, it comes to 63.3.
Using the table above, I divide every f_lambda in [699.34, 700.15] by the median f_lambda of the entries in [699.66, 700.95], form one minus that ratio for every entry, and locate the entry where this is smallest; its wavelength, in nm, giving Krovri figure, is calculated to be 699.422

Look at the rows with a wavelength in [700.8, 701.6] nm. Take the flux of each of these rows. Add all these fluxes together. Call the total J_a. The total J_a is 306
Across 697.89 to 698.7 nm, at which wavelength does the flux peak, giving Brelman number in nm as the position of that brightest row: 698.296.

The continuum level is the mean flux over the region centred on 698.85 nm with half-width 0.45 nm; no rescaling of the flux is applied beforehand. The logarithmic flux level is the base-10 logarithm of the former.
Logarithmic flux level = 1.815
